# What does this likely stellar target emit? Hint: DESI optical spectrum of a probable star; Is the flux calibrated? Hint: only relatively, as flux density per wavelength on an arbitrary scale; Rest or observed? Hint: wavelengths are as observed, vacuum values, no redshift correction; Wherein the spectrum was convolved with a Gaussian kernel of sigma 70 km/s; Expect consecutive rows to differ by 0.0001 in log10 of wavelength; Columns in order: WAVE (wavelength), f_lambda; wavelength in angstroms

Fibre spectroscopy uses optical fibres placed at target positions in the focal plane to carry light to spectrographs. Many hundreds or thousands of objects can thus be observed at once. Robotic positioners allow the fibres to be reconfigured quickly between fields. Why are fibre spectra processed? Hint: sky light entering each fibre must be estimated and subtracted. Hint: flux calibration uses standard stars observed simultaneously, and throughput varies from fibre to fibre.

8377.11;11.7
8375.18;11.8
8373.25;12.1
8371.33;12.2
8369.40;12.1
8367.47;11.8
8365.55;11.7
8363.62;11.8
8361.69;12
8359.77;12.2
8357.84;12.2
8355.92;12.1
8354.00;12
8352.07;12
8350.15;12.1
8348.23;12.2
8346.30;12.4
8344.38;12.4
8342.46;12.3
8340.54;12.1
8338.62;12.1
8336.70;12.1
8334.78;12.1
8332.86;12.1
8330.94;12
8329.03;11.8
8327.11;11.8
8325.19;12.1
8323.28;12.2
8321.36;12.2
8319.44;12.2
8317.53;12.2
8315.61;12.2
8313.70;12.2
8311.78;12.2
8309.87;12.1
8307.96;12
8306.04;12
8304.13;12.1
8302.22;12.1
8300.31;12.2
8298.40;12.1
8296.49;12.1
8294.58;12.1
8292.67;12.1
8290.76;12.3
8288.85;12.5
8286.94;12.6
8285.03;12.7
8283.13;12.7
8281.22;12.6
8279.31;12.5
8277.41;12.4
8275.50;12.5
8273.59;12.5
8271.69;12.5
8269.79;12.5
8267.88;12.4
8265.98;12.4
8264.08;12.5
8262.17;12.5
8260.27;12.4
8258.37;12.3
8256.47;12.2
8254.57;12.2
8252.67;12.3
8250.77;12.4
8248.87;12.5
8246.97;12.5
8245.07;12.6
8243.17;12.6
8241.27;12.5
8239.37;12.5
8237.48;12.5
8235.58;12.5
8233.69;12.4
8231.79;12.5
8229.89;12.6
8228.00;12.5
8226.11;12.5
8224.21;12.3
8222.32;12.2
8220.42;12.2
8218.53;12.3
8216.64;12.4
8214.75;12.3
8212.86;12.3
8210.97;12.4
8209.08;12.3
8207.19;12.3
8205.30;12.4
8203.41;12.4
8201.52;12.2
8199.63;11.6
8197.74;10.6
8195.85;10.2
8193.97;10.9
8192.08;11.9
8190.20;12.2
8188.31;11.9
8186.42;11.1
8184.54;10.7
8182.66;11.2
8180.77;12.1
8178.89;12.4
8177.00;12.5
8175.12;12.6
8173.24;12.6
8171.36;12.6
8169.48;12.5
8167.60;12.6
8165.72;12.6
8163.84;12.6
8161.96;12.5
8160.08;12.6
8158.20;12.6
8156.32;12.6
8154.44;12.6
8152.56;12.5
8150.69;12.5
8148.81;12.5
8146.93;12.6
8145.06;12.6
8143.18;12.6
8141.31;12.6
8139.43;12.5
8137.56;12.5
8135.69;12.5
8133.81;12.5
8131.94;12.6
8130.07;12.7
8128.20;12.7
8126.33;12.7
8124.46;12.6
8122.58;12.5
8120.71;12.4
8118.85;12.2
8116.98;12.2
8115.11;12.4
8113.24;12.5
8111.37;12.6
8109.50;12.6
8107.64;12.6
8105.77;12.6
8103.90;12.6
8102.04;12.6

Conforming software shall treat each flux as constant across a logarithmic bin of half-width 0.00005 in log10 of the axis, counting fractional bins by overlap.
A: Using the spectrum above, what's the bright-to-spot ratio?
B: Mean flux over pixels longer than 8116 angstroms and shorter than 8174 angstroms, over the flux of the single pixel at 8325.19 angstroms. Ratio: 1.04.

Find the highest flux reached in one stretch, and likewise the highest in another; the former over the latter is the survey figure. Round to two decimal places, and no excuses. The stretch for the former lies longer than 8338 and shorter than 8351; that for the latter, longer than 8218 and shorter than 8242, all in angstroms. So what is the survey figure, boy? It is 0.98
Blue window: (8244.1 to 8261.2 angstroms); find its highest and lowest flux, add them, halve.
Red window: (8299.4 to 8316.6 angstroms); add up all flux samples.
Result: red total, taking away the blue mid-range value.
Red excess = 96.7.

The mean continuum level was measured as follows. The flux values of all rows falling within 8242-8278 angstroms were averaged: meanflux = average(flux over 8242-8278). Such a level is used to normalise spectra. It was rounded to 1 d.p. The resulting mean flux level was 12.4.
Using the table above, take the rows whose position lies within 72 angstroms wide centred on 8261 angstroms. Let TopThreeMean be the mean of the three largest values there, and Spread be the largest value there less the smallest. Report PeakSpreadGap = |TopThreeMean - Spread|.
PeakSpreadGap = 12.1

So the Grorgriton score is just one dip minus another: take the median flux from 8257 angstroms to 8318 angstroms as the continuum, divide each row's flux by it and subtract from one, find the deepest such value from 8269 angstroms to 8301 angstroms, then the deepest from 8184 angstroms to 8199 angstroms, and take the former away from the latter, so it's 0.15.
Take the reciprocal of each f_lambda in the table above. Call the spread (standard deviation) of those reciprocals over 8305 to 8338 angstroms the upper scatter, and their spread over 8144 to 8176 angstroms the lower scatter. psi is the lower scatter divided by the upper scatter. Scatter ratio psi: 0.3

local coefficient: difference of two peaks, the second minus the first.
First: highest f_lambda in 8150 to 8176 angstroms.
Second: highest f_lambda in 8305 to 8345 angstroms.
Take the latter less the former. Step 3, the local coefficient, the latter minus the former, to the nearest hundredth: -0.20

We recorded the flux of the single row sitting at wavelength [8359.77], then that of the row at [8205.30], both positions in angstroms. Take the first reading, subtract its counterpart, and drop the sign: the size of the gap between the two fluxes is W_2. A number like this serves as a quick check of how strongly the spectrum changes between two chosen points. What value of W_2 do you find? 0.2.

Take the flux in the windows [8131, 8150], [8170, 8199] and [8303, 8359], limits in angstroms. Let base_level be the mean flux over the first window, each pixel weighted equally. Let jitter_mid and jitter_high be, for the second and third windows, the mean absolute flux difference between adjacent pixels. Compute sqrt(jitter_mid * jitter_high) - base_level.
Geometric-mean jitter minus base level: -12.38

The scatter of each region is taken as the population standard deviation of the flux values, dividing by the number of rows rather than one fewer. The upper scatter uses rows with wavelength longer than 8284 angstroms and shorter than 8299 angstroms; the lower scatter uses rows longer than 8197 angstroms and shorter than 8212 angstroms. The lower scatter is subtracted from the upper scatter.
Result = -0.36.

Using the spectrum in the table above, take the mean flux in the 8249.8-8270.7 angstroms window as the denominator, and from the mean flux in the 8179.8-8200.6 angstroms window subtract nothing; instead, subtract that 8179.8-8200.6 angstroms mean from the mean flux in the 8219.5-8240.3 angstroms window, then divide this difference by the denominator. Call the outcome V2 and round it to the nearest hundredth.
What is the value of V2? 0.09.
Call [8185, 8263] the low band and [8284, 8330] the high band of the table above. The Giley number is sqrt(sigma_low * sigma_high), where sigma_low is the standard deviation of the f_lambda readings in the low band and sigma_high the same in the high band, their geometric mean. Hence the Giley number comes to 0.33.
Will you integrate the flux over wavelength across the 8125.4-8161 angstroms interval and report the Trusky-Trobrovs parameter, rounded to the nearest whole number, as 448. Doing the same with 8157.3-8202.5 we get 541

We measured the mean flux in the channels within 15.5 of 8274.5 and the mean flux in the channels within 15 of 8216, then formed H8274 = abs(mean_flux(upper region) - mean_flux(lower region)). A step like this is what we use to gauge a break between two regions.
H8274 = 0.16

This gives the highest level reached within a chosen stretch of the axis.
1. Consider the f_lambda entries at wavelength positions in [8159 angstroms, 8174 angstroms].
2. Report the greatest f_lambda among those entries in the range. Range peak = 12.6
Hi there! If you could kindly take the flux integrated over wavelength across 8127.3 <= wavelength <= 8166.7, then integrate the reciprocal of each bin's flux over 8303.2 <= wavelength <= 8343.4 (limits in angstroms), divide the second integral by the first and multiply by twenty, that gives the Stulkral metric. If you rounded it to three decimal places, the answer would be 0.134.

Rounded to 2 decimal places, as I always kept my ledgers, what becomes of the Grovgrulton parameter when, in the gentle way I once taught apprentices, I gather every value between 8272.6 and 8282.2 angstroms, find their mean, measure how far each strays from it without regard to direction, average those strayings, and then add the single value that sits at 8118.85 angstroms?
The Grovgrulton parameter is 12.24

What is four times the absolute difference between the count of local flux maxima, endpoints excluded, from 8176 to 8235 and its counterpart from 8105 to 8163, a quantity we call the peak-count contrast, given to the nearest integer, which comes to 16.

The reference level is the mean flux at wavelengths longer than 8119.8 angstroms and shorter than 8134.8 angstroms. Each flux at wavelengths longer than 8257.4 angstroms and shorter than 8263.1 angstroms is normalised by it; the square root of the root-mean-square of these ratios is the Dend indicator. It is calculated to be 0.993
